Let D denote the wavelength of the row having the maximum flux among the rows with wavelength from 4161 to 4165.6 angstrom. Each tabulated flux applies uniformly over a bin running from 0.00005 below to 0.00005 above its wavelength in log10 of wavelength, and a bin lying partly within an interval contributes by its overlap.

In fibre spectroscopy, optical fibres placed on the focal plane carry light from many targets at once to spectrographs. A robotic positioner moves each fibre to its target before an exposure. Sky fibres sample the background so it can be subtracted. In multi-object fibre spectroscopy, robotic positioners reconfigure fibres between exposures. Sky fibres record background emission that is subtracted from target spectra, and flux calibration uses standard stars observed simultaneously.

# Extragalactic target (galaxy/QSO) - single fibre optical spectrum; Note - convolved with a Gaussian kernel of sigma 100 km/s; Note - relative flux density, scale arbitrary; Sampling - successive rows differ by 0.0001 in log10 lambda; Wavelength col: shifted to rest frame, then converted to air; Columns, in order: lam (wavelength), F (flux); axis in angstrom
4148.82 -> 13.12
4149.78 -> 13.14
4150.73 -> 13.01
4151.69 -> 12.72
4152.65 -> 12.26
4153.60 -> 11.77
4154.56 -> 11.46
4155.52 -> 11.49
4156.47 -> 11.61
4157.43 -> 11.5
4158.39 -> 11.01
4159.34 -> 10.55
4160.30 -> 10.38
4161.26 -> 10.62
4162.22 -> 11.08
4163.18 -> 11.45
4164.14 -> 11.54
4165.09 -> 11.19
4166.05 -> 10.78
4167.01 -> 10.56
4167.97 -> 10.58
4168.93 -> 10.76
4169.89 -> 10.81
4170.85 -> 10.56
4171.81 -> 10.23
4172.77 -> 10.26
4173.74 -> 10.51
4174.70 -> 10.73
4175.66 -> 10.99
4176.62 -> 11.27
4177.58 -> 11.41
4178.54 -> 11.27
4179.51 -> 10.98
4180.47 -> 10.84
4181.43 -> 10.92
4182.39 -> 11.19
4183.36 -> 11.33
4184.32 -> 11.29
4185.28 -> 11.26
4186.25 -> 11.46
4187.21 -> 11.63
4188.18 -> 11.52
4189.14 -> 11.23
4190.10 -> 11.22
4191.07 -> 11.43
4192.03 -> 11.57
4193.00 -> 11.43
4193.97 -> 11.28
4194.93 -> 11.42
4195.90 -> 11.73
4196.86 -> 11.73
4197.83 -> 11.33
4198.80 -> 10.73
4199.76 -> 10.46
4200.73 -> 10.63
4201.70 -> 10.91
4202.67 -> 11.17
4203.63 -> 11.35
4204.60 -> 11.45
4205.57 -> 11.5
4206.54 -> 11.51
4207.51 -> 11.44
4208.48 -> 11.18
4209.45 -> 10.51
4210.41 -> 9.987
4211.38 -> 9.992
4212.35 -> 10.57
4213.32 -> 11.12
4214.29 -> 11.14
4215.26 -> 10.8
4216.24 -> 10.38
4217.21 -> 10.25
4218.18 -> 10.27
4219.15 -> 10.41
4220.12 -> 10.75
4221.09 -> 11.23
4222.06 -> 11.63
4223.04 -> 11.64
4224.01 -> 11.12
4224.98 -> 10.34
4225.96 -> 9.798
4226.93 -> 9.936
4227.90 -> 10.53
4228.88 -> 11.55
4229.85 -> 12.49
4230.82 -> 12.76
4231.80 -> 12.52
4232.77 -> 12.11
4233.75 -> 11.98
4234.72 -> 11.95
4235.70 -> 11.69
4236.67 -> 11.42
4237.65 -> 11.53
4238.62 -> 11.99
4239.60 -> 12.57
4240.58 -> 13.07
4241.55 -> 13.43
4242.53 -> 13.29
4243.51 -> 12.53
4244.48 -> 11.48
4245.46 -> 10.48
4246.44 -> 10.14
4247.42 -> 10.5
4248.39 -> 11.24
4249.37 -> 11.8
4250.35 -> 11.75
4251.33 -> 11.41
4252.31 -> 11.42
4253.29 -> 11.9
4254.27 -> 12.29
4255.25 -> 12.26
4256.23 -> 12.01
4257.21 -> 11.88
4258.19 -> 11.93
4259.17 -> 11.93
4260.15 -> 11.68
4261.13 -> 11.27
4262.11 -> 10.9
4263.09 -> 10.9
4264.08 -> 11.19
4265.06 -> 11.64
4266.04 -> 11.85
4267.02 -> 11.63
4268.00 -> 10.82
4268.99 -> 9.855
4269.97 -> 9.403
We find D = 4164.14 angstrom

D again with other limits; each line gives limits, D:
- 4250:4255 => 4254.27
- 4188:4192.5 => 4192.03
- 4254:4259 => 4254.27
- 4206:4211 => 4206.54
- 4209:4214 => 4213.32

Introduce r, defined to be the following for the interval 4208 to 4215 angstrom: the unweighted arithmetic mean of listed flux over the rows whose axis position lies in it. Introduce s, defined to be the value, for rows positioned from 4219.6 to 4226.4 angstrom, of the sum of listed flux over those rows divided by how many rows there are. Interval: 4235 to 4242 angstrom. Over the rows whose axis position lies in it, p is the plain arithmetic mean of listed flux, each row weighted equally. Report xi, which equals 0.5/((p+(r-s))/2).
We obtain 0.084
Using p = 12.2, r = 10.6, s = 10.9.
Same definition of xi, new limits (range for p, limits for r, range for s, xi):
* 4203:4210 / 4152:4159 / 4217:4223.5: 0.083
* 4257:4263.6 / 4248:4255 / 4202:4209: 0.085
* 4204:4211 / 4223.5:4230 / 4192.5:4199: 0.095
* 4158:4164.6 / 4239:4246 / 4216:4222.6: 0.079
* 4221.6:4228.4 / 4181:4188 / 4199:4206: 0.091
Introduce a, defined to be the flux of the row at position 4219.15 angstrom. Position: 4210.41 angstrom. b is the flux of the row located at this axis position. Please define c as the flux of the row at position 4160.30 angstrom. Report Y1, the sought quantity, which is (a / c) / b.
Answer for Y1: 0.100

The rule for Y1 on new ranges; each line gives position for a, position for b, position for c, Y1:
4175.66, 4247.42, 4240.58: 0.080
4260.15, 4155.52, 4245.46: 0.097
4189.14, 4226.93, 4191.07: 0.099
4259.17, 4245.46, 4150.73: 0.087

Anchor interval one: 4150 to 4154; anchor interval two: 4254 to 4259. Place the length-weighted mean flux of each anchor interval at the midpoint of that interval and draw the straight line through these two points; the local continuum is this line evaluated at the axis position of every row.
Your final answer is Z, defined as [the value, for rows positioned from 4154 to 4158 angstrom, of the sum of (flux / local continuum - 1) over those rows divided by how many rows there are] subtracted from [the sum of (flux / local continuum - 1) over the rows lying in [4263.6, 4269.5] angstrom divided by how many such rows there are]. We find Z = 0.008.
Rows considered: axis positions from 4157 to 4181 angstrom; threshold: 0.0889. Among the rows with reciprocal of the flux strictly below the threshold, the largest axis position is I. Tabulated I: 4178.54 angstrom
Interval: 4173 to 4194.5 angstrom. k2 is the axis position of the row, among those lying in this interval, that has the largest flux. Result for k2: 4187.21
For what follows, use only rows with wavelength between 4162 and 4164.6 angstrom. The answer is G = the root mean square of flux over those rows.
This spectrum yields 11.4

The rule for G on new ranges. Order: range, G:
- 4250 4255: 11.8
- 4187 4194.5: 11.4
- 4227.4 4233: 12.0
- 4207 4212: 10.6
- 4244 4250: 11.0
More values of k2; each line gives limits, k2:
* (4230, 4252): 4241.55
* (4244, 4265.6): 4254.27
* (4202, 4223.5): 4223.04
